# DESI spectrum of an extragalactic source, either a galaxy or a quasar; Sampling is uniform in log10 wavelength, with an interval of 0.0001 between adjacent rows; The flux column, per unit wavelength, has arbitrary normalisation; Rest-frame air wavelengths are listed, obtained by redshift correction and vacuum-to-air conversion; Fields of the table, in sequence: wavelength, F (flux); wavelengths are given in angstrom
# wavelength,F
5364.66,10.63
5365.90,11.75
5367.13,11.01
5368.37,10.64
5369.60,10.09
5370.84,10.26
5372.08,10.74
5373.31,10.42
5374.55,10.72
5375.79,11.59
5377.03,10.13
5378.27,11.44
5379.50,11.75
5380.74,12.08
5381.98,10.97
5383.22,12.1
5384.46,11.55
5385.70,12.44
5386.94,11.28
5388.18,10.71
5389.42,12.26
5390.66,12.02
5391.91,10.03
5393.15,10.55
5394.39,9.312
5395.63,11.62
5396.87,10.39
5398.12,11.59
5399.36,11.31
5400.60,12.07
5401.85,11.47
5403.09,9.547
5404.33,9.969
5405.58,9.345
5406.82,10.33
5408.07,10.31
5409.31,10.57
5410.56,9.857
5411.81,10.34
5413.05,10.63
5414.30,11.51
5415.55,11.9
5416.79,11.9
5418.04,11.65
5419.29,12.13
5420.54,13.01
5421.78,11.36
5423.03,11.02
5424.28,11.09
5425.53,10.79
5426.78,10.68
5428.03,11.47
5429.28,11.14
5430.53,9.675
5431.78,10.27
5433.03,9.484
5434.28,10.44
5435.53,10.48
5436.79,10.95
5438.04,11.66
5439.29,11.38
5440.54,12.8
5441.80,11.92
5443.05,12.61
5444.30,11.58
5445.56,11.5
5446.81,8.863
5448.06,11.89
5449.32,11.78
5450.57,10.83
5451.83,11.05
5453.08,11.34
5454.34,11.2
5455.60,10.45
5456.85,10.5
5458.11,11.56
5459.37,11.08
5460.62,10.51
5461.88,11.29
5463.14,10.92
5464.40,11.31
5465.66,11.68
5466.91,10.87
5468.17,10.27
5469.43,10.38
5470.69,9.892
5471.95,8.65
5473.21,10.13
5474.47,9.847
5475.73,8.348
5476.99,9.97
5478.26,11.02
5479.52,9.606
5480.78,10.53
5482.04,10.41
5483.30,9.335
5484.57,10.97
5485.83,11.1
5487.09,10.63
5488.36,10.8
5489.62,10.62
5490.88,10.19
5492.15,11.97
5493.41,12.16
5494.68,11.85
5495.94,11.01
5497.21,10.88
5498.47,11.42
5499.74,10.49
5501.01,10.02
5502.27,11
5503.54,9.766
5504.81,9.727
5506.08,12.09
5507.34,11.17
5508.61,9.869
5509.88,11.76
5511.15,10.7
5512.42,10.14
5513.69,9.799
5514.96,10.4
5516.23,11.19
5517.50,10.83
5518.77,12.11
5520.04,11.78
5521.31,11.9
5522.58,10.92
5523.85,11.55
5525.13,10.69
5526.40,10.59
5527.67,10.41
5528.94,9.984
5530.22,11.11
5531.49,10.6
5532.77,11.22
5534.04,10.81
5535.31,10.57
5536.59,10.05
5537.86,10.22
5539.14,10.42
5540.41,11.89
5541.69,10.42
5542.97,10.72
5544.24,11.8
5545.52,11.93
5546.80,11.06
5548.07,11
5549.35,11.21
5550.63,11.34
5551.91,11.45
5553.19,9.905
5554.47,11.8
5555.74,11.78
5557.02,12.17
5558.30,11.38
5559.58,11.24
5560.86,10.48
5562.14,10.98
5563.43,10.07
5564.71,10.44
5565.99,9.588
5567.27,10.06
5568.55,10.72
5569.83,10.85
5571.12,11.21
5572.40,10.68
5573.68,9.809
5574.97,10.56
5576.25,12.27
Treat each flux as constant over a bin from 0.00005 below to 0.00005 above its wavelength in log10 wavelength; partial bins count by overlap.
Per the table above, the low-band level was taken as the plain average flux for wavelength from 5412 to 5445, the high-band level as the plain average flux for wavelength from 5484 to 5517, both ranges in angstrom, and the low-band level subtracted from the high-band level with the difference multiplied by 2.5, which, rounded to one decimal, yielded -1.1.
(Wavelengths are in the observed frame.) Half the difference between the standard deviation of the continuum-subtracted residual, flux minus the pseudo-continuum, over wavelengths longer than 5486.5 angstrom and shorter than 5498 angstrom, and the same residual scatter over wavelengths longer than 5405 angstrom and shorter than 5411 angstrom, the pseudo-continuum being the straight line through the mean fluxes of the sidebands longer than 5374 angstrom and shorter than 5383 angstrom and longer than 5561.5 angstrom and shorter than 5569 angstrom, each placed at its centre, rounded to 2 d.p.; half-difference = 0.11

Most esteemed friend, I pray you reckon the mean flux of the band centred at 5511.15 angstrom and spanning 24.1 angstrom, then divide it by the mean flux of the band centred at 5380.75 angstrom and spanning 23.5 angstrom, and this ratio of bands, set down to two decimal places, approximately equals 0.97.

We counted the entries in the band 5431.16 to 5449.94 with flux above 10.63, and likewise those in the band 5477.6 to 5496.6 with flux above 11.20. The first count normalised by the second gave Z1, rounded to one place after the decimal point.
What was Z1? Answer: 3.3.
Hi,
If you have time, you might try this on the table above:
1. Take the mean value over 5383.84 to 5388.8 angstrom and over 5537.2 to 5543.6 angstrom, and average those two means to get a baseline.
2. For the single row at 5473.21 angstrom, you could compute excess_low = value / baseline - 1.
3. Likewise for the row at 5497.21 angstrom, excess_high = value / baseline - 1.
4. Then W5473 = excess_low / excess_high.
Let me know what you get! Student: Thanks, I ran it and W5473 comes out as 4.2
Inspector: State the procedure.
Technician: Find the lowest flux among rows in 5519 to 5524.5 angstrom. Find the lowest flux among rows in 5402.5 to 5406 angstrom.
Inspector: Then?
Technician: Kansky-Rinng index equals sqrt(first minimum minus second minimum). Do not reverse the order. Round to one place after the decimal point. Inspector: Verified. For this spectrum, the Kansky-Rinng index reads 1.3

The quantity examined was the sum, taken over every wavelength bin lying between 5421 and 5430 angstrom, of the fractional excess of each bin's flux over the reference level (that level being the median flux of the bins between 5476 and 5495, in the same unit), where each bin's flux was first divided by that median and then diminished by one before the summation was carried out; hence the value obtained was 0.30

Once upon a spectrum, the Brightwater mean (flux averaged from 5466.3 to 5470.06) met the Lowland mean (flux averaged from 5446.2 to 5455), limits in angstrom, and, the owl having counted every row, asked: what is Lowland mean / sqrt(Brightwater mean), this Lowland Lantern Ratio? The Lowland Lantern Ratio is 3.39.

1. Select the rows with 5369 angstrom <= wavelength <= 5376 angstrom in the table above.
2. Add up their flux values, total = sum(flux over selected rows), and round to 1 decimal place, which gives 63.8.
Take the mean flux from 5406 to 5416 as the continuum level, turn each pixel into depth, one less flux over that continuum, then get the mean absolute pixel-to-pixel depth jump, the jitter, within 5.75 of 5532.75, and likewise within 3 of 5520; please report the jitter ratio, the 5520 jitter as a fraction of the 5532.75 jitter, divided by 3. 0.45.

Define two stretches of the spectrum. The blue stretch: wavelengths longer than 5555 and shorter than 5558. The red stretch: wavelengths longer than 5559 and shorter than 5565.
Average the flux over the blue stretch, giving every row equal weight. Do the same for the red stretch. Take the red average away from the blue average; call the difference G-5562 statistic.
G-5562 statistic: 1.3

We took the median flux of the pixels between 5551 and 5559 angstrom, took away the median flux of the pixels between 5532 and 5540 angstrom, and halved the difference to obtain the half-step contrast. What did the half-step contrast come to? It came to 0.56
